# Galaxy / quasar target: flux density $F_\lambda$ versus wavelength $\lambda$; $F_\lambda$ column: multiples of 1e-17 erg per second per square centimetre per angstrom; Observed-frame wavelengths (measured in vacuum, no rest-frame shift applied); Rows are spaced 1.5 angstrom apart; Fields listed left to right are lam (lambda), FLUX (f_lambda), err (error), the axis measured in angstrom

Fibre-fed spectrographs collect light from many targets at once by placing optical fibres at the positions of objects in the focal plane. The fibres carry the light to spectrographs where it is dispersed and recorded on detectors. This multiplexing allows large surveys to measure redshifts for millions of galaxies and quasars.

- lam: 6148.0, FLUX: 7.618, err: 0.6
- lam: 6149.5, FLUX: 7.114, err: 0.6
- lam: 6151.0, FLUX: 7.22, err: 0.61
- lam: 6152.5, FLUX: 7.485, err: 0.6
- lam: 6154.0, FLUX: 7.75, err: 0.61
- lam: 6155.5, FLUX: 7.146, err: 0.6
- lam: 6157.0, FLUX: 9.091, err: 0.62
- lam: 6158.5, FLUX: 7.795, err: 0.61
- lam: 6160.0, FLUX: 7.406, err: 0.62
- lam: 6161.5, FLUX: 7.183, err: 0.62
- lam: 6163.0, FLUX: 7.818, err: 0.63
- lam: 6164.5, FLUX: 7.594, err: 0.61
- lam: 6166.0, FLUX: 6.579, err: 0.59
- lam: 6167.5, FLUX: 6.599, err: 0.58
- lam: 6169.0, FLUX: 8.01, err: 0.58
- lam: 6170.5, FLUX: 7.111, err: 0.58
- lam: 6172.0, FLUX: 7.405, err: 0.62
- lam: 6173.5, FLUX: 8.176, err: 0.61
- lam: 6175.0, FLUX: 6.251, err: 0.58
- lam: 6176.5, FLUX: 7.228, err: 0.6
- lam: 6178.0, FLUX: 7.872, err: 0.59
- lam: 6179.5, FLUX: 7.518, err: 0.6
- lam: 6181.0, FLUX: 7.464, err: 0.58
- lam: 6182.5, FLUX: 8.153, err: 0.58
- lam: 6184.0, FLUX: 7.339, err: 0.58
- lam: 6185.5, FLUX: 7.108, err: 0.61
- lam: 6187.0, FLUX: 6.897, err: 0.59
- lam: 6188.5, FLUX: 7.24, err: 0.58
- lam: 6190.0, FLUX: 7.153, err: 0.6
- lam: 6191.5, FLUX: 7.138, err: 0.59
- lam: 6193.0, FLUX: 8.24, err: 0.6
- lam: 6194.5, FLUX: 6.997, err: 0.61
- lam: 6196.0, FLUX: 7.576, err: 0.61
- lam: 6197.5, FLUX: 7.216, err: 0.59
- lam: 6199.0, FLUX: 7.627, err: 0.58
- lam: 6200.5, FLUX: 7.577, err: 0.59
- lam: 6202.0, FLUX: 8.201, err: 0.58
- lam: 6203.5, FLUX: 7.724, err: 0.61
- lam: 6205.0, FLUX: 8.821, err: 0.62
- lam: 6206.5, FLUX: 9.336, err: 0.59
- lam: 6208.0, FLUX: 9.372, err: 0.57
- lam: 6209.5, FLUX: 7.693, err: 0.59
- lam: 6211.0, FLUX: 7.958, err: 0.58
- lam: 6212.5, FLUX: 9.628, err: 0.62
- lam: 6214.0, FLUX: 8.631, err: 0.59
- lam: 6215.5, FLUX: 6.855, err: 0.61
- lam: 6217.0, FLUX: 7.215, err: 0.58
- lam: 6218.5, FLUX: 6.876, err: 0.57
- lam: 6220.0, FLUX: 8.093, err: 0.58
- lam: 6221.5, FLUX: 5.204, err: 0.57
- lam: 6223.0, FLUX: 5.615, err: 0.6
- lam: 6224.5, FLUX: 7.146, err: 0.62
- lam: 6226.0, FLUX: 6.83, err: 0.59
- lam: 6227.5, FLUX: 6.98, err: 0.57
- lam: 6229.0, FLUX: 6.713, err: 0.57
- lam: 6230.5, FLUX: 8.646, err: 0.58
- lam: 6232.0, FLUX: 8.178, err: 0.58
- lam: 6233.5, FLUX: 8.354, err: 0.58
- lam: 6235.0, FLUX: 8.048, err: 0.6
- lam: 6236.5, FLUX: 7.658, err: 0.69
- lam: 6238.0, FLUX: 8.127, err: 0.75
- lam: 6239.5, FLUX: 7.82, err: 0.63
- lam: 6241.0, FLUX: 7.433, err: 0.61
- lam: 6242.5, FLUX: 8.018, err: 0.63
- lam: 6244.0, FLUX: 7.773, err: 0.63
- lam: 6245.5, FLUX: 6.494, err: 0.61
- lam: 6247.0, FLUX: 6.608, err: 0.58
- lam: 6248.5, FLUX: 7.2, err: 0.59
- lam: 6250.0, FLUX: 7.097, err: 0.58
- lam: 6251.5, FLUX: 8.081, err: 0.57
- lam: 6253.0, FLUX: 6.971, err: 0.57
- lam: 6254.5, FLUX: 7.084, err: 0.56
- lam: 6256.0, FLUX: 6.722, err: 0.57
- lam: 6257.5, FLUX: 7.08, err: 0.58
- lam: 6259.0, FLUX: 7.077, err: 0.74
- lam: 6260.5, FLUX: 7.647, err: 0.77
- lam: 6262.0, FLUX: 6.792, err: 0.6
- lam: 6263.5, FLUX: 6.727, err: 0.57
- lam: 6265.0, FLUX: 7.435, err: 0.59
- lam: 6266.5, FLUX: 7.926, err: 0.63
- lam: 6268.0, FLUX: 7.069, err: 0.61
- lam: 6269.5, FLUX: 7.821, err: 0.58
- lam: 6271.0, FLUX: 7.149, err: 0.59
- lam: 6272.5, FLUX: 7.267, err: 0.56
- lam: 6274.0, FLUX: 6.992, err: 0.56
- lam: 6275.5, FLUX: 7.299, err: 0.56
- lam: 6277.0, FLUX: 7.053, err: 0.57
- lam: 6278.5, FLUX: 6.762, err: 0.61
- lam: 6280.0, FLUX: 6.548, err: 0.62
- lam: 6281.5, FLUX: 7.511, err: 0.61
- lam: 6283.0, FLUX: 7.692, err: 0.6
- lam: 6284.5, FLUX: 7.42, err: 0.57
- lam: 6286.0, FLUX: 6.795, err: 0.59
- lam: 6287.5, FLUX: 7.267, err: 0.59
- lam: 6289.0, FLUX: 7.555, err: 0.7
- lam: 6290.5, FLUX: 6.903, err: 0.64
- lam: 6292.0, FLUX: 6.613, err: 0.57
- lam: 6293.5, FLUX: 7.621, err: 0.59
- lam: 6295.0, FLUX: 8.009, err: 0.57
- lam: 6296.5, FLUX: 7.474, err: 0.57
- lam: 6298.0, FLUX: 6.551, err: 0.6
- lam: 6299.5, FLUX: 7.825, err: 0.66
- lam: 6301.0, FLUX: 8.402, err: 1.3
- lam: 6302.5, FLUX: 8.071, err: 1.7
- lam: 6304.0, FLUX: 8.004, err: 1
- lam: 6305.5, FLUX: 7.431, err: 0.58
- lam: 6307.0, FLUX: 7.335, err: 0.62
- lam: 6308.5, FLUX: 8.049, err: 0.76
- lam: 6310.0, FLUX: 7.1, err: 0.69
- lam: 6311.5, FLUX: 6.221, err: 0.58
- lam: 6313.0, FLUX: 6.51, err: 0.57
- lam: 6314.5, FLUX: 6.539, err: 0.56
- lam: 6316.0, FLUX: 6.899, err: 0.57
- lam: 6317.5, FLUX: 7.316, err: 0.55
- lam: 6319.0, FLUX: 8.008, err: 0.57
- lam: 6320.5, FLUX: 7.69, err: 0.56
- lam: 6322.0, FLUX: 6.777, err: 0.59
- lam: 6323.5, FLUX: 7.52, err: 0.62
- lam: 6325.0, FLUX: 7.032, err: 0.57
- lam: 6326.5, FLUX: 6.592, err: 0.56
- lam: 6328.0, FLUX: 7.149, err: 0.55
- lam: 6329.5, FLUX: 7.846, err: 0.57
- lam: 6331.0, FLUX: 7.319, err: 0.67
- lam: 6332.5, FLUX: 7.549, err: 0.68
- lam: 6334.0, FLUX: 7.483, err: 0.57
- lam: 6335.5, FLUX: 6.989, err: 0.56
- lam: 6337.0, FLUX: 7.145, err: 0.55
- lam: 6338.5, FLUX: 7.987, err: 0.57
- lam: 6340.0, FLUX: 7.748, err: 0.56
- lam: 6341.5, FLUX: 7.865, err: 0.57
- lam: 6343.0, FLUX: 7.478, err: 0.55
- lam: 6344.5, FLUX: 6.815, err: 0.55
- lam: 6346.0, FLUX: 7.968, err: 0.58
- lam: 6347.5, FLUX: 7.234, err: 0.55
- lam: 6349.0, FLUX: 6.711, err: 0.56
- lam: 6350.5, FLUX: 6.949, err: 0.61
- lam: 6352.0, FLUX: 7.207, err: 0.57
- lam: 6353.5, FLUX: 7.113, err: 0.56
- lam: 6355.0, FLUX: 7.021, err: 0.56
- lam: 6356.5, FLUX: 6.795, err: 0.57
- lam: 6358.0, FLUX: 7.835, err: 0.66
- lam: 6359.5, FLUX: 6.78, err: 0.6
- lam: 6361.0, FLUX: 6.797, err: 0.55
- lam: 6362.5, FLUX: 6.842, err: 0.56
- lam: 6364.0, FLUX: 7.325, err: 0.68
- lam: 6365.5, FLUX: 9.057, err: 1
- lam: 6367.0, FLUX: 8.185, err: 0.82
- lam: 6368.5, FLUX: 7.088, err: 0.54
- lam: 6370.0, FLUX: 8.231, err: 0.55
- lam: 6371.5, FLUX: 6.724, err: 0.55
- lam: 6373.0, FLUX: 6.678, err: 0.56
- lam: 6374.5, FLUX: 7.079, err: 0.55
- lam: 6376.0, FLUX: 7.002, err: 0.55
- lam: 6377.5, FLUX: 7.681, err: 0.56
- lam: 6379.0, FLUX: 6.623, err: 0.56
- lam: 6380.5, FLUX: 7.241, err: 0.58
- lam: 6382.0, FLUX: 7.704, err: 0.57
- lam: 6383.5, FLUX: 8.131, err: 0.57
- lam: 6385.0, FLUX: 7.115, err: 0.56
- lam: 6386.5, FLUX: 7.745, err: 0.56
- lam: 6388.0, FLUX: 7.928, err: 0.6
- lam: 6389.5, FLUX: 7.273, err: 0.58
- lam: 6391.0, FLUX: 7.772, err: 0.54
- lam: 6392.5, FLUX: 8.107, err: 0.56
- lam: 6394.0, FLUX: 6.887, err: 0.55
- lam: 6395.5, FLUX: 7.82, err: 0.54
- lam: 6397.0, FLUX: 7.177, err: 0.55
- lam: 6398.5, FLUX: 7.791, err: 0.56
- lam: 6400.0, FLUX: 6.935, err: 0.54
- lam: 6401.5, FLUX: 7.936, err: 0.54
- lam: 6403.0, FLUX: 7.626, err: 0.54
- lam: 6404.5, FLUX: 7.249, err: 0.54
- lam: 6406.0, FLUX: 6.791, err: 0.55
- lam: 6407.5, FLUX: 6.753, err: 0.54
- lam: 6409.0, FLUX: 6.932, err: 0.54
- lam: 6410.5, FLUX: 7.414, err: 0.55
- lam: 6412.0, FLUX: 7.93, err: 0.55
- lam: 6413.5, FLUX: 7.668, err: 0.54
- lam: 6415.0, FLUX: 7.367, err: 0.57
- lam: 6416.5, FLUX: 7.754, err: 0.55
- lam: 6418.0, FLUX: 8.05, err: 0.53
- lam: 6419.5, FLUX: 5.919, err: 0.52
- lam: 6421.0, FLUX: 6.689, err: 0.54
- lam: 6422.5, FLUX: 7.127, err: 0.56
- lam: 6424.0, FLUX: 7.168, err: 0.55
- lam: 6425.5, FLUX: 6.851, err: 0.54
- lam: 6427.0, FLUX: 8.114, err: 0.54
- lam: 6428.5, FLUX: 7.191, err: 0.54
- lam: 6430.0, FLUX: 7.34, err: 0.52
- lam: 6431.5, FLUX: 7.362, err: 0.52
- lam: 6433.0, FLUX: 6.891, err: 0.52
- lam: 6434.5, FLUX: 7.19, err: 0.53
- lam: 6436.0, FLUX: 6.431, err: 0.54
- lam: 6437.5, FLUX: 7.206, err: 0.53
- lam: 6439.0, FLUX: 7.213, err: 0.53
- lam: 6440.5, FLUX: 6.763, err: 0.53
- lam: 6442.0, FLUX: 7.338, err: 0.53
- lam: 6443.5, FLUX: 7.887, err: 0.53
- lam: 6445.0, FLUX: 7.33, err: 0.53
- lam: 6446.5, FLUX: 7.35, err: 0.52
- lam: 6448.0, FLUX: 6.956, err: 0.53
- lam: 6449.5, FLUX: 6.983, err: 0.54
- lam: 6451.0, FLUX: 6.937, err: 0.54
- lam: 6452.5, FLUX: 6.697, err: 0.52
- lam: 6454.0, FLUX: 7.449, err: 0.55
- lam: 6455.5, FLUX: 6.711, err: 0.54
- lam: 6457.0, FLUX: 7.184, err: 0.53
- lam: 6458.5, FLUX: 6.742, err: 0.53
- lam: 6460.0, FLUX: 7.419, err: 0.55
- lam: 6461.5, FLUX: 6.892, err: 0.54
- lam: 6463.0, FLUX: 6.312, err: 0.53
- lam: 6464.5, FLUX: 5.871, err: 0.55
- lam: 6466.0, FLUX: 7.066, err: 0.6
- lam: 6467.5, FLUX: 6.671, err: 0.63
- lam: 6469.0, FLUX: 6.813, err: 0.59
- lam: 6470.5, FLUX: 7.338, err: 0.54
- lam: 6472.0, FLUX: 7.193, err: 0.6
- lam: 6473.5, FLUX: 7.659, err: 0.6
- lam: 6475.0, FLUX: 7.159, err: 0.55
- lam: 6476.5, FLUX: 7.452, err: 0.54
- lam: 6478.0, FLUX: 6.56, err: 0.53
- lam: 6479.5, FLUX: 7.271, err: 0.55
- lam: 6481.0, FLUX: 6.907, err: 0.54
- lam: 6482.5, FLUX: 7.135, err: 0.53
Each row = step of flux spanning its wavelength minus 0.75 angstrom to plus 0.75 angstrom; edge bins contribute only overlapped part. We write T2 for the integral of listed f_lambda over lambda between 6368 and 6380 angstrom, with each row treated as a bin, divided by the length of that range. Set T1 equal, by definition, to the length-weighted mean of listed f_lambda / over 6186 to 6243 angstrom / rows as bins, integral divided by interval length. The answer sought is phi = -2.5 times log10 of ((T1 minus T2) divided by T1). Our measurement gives 2.9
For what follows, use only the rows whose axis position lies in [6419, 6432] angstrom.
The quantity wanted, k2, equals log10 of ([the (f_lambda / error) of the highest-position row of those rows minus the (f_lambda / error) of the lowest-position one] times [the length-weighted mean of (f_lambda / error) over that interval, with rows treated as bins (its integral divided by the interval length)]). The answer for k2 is 1.56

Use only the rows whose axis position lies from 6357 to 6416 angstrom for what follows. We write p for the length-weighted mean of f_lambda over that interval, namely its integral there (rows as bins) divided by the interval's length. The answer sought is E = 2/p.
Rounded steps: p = 7.41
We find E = 0.270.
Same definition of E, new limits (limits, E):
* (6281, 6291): 0.274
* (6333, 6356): 0.274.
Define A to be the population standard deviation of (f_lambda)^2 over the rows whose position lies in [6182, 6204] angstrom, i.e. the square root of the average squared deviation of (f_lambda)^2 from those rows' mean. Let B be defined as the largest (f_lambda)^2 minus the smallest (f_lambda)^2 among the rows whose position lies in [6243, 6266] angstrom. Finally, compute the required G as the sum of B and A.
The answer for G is 29.6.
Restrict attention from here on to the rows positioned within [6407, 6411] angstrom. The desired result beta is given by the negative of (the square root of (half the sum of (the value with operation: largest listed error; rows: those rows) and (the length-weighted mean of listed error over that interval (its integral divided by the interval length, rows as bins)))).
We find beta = -0.74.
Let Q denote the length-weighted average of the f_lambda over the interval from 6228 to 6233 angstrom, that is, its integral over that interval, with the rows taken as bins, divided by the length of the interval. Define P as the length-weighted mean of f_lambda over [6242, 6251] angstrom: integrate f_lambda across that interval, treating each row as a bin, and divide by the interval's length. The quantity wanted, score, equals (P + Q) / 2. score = 7.51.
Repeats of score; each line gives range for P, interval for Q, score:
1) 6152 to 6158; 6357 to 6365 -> 7.52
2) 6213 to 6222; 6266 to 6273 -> 7.35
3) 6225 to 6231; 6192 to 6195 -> 7.43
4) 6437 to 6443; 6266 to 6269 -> 7.32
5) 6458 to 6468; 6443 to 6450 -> 7.00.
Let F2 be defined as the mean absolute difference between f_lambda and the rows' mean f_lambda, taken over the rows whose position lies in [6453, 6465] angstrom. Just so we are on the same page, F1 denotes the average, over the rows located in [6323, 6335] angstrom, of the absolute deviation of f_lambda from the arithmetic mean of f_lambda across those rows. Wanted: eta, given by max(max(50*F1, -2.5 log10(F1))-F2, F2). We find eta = 14.1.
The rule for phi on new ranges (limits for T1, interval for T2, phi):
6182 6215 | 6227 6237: 5.3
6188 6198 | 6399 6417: 7.3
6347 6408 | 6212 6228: 4.0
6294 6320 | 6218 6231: 2.9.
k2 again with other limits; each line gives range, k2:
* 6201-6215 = 0.85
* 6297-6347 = 1.52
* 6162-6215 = 1.46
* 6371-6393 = 1.47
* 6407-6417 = 1.33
